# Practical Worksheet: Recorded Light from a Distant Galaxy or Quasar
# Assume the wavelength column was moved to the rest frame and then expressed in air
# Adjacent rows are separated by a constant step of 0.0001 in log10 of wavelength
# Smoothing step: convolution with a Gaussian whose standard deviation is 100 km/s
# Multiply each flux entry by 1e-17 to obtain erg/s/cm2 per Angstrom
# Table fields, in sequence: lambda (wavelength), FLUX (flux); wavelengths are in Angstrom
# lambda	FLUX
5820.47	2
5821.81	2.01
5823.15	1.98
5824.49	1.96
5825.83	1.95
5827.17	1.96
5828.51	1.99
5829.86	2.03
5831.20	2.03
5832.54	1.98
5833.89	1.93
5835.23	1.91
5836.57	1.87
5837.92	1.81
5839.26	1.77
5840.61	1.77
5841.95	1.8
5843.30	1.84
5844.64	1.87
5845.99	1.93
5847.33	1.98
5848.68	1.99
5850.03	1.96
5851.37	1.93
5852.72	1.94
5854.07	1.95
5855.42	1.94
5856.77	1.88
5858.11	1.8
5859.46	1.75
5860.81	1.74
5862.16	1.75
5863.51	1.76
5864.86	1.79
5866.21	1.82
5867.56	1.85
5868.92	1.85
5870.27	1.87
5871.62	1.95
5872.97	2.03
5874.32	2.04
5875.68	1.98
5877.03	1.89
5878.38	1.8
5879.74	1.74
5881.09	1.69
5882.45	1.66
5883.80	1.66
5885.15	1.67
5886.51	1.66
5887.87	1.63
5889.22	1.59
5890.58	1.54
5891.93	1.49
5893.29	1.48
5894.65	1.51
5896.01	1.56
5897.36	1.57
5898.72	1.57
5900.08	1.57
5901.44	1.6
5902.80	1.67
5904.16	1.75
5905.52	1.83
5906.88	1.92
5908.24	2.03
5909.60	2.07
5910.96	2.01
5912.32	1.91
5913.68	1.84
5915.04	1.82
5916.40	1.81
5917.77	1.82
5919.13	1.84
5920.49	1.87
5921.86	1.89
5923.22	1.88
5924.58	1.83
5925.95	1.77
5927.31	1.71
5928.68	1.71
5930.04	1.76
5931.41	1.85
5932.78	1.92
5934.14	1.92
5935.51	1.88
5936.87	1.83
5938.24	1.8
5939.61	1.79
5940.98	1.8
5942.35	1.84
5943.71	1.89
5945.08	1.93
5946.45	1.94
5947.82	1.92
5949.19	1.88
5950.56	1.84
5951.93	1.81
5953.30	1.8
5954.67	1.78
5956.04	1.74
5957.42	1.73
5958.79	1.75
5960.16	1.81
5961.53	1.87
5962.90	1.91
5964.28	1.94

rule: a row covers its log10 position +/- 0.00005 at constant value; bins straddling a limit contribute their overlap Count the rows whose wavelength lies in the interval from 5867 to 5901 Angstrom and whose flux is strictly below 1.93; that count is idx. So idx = 21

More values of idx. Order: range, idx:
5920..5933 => 10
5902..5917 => 8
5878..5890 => 9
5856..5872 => 11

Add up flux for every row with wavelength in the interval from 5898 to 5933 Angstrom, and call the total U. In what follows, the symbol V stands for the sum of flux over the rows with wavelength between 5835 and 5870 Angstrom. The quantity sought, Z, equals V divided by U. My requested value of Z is 1.021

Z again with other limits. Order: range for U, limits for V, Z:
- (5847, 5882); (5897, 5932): 0.964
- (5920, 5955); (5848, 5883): 1.011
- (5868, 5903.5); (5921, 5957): 1.078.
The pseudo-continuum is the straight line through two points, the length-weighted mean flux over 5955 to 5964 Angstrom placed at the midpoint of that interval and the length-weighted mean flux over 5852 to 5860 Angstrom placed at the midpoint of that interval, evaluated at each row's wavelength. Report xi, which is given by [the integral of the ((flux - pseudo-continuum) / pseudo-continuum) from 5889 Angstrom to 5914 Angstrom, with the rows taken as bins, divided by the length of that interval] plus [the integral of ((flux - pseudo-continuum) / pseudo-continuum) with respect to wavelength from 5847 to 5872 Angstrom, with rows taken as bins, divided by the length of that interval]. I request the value -0.08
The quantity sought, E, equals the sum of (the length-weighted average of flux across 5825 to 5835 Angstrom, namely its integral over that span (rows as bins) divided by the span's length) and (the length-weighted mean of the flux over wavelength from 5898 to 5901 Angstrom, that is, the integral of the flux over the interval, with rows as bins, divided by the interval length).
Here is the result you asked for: 3.55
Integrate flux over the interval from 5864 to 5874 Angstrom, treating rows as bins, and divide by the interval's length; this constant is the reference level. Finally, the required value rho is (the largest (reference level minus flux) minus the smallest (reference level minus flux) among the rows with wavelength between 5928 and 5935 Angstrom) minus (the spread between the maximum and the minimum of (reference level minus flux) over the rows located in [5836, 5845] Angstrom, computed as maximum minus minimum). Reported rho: 0.11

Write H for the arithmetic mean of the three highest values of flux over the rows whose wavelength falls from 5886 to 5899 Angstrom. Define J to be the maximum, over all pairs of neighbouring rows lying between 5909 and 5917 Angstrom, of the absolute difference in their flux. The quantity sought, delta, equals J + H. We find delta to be 1.73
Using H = 1.63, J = 0.100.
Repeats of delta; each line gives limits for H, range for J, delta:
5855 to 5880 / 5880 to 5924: 2.13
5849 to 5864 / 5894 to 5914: 2.06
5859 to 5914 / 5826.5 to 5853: 2.11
